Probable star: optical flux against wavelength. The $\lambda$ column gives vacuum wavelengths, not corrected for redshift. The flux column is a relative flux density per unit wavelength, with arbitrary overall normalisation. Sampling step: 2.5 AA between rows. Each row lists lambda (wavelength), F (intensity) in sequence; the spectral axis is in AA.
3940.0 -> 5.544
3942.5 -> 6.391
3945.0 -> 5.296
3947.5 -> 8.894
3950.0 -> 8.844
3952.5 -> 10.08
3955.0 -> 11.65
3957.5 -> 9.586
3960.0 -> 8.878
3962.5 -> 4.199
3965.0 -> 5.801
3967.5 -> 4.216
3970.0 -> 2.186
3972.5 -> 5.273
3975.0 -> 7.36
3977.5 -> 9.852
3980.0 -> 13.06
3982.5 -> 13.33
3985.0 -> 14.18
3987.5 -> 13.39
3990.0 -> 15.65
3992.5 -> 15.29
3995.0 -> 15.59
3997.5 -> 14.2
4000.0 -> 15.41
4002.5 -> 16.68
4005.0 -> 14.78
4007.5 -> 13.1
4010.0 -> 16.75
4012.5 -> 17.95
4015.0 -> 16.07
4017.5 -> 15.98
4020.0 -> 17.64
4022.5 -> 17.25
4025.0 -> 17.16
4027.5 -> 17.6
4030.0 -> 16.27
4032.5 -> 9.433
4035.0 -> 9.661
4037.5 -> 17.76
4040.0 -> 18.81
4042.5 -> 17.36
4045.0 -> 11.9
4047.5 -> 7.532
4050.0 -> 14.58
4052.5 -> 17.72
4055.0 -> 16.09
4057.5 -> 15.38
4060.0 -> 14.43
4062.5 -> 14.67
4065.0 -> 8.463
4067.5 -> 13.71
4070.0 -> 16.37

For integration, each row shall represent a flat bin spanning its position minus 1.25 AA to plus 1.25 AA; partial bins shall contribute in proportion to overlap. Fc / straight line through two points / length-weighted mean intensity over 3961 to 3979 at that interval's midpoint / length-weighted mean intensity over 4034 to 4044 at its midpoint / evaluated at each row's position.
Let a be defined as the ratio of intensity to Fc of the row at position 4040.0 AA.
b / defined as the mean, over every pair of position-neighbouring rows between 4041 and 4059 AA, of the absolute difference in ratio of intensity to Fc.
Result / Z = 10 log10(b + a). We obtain 1.4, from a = 1.17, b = 0.222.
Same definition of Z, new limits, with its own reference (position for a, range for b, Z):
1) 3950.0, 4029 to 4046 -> 5.4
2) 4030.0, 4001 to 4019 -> 1.1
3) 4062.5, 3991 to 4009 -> -0.5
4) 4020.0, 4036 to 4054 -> 1.9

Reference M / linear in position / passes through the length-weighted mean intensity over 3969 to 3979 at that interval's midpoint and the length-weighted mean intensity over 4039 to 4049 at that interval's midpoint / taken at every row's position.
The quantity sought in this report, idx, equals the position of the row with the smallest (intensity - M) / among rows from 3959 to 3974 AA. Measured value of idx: 3970.0 AA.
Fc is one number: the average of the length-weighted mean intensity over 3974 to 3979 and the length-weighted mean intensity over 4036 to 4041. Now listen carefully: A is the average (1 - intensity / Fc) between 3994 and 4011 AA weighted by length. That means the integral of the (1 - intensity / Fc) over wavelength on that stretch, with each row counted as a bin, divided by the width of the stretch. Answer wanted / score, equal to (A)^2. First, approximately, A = -0.14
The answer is 0.019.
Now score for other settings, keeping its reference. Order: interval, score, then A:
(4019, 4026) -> 0.089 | -0.30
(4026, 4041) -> 0.013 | -0.11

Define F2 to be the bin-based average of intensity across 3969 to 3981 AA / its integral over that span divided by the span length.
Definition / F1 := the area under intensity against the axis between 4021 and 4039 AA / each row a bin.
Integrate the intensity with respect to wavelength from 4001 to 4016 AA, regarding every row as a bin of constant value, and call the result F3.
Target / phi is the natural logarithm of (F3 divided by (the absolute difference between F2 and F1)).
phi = -0.1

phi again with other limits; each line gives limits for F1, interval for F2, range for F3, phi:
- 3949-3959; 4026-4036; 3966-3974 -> -1.0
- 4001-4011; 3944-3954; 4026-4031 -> -0.5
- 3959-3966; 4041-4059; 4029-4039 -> 1.5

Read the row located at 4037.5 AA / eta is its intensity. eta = 17.76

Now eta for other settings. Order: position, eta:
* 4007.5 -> 13.1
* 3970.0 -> 2.186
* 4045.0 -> 11.9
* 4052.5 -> 17.72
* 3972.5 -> 5.273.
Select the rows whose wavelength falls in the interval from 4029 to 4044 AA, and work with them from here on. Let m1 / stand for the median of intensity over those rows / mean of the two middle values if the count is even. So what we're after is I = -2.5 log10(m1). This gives -3.06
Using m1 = 17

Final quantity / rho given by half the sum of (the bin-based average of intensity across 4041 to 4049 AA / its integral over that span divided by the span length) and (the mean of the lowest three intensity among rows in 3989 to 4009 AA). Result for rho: 13.3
